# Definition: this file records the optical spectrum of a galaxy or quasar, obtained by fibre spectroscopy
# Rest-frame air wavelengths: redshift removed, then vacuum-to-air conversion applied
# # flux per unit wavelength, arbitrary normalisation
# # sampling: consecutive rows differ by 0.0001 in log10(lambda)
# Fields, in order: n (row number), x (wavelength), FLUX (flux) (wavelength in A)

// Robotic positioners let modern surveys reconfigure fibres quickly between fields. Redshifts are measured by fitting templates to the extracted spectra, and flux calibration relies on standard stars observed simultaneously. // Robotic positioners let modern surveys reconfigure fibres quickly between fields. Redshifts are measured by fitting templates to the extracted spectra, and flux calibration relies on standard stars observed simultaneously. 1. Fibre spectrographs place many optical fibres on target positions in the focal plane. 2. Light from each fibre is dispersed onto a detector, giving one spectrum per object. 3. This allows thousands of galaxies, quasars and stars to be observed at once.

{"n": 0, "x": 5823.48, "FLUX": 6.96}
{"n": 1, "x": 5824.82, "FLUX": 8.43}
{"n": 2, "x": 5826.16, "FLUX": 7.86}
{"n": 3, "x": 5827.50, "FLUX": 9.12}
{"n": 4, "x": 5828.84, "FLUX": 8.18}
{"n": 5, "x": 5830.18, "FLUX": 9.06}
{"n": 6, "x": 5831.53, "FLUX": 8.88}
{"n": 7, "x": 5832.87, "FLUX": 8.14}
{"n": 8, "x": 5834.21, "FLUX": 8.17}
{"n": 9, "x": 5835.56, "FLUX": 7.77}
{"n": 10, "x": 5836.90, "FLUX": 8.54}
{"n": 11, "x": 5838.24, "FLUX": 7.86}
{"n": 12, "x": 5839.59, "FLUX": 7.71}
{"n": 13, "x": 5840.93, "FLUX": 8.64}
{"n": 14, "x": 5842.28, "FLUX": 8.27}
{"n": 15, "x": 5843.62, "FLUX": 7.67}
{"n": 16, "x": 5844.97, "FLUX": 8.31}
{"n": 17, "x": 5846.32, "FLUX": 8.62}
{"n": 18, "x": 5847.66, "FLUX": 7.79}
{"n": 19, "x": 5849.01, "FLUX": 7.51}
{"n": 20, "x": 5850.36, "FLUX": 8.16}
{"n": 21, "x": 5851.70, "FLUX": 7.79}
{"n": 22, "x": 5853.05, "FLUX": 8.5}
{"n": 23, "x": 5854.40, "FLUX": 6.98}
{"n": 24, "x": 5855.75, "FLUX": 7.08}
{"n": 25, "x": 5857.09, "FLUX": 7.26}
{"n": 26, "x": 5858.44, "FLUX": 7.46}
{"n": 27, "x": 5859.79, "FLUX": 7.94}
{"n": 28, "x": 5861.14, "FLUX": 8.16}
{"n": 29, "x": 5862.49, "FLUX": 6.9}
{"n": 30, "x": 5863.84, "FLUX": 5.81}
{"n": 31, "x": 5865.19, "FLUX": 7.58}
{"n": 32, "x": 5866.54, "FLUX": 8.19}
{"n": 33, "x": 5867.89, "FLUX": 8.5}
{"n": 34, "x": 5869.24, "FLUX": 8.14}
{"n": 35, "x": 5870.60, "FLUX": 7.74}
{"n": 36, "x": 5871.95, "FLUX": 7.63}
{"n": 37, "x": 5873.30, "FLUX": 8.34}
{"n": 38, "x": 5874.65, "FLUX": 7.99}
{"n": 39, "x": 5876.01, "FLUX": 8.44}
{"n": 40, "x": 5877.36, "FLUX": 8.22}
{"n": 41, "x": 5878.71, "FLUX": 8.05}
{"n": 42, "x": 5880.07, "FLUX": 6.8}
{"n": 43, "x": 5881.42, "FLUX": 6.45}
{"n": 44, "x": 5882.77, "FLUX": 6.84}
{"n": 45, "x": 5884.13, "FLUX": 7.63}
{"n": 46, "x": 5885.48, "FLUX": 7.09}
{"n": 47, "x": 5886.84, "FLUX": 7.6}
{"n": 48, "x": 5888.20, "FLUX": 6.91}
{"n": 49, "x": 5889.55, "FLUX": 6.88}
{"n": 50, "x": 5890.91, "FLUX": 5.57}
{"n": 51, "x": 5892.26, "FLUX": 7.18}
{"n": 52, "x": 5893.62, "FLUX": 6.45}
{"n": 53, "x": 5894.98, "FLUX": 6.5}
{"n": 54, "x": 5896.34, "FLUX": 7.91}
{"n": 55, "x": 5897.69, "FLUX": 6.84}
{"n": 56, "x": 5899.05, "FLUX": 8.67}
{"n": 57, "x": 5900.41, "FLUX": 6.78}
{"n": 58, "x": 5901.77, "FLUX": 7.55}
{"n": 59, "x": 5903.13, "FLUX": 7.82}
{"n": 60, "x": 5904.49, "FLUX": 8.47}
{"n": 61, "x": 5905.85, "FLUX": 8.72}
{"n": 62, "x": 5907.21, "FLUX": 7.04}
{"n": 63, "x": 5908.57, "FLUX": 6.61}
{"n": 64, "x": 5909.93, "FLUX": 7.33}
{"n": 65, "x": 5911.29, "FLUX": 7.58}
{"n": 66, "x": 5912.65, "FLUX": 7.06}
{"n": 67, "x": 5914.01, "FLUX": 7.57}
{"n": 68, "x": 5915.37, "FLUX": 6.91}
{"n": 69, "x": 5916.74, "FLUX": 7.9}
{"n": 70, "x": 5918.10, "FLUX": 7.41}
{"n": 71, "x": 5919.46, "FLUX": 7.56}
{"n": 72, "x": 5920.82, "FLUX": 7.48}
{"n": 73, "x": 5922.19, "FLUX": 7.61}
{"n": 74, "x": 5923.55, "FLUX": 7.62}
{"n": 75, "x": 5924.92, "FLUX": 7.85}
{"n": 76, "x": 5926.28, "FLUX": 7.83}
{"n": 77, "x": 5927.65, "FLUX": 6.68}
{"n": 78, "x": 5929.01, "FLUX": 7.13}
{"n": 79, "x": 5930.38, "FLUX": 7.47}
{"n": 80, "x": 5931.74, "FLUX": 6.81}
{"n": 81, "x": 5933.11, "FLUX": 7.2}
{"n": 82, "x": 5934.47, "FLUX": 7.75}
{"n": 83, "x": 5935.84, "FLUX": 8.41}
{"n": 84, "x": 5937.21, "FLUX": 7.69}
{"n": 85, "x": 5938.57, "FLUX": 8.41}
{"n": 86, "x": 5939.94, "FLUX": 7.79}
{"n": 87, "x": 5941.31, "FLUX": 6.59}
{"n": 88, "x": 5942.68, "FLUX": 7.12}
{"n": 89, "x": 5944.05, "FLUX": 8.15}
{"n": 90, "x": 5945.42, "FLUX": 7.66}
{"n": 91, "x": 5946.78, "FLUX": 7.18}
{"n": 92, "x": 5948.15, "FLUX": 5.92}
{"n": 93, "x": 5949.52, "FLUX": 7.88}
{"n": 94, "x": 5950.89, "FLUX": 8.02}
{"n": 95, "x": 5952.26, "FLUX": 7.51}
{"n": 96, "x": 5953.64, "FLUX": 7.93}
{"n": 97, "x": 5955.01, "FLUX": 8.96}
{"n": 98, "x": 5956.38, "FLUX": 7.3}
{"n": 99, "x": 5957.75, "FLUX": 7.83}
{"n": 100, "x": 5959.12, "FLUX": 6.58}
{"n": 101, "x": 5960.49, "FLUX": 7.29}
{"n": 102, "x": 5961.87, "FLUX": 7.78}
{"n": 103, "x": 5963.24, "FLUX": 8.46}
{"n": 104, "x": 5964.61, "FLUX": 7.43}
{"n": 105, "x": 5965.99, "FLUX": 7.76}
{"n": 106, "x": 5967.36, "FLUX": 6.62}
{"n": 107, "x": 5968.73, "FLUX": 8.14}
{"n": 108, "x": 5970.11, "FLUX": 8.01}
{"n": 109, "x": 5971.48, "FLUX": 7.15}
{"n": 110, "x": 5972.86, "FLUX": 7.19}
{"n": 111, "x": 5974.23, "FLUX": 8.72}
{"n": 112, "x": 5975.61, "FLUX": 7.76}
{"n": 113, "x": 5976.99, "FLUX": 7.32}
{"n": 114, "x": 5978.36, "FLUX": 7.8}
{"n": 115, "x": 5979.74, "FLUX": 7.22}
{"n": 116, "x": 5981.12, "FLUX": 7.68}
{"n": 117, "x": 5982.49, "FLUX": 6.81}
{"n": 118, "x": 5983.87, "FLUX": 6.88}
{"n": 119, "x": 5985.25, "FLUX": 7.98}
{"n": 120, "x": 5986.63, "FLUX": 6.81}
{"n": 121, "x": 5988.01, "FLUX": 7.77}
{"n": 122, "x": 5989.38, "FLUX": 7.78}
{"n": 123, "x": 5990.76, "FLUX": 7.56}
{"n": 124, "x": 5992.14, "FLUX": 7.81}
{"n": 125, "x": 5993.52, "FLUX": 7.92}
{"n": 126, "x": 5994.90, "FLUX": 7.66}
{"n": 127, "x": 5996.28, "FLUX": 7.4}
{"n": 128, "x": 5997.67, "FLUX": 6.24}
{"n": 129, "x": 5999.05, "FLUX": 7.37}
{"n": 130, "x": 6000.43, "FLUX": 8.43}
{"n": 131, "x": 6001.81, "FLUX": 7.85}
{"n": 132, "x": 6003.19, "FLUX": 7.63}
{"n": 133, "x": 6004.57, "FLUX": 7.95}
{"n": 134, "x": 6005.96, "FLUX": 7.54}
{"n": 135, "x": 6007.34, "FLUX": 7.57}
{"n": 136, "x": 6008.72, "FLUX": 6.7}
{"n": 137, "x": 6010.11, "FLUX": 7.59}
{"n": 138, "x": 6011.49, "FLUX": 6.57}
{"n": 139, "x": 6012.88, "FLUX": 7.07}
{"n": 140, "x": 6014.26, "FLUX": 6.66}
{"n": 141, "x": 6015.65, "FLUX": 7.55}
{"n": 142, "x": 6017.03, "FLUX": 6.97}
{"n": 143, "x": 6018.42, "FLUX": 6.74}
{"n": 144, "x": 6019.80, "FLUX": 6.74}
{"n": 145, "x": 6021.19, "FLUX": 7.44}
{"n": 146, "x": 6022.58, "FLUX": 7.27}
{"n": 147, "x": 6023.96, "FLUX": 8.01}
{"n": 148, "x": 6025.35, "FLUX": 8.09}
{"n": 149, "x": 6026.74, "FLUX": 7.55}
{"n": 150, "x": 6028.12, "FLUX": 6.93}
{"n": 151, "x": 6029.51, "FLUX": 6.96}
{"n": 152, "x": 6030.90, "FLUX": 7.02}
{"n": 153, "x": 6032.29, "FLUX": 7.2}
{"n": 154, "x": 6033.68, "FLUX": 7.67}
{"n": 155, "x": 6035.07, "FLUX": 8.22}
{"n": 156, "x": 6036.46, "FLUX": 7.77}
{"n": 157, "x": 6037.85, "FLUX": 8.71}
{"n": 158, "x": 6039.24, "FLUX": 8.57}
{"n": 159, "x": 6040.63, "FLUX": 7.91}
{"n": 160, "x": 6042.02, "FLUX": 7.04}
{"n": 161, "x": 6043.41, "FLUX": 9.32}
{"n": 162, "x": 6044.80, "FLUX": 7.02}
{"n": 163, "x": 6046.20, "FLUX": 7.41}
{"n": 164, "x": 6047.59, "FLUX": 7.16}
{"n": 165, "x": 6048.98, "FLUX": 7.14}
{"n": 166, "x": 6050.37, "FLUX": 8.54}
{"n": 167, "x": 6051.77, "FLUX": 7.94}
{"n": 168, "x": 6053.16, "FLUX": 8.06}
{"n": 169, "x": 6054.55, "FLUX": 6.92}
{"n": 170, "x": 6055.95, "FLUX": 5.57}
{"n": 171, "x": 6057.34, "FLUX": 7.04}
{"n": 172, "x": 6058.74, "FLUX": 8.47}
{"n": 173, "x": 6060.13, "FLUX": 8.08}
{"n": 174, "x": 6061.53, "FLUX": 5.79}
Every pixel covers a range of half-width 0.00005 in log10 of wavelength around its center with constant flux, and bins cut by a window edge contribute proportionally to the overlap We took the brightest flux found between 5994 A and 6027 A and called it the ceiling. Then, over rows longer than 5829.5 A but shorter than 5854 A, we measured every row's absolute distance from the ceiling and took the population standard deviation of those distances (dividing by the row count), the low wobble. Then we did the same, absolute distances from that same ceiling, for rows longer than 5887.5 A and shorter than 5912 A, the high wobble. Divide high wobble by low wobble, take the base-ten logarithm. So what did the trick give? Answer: 0.4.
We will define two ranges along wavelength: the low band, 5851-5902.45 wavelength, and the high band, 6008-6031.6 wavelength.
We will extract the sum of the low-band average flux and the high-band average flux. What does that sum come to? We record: 14.6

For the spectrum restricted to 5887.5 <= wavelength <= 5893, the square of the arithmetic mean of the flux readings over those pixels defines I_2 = 44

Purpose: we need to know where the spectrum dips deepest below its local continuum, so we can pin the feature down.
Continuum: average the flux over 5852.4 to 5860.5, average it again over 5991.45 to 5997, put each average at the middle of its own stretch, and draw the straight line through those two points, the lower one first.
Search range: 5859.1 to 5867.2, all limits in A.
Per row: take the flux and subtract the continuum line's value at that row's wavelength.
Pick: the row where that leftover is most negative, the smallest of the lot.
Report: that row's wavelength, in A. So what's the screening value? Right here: 5863.84 A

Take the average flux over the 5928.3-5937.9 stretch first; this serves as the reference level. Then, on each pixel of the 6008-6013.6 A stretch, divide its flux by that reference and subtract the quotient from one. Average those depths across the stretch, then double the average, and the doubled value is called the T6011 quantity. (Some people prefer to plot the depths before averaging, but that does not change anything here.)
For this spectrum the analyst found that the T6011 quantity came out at 0.14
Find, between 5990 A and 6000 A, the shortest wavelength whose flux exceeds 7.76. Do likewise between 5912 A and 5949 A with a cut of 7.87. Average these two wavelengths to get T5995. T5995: 5954.4 A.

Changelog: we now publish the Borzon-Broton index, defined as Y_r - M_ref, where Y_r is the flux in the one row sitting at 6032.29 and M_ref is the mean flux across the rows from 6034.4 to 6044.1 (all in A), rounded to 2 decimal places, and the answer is -1.02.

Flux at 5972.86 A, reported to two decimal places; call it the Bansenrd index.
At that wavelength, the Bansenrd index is 7.19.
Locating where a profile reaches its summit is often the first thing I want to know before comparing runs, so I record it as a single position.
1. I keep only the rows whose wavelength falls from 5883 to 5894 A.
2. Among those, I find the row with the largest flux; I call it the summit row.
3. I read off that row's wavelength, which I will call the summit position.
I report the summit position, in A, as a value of 5884.13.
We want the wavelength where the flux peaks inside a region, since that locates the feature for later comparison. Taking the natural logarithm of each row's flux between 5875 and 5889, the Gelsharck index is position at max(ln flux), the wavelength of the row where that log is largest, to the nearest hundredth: 5876.01 A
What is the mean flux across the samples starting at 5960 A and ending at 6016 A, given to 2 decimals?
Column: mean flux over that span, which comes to 7.50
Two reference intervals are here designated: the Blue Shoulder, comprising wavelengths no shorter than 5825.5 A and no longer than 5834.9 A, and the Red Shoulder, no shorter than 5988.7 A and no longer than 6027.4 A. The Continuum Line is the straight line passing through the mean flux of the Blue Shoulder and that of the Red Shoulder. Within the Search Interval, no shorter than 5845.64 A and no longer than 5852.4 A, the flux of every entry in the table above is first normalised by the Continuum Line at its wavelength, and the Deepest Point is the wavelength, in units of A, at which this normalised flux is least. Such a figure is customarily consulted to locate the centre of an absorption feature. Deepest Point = 5849.01 A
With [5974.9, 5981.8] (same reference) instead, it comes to 5979.74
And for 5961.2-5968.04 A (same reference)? 5967.36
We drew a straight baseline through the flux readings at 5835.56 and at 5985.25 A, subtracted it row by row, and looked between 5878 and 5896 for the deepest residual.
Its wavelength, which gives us 5890.91 A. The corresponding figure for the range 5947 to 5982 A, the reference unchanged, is 5948.15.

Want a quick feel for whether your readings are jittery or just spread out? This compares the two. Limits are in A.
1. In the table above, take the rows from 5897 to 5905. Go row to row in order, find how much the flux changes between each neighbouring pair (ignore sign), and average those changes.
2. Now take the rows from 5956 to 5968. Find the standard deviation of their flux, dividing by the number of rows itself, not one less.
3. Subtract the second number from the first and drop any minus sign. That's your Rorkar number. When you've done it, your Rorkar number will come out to 0.52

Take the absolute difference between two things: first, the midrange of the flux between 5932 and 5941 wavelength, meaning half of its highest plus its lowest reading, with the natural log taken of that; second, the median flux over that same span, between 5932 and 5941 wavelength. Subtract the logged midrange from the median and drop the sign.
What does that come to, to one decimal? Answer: 5.7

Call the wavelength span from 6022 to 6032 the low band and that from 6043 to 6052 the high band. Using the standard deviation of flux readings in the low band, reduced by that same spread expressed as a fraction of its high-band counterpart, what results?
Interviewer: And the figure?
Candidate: -0.1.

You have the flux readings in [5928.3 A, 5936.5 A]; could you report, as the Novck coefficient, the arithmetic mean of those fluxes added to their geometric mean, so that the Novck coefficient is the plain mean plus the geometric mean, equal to 14.9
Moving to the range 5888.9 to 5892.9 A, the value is 13.0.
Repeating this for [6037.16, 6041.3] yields 16.8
